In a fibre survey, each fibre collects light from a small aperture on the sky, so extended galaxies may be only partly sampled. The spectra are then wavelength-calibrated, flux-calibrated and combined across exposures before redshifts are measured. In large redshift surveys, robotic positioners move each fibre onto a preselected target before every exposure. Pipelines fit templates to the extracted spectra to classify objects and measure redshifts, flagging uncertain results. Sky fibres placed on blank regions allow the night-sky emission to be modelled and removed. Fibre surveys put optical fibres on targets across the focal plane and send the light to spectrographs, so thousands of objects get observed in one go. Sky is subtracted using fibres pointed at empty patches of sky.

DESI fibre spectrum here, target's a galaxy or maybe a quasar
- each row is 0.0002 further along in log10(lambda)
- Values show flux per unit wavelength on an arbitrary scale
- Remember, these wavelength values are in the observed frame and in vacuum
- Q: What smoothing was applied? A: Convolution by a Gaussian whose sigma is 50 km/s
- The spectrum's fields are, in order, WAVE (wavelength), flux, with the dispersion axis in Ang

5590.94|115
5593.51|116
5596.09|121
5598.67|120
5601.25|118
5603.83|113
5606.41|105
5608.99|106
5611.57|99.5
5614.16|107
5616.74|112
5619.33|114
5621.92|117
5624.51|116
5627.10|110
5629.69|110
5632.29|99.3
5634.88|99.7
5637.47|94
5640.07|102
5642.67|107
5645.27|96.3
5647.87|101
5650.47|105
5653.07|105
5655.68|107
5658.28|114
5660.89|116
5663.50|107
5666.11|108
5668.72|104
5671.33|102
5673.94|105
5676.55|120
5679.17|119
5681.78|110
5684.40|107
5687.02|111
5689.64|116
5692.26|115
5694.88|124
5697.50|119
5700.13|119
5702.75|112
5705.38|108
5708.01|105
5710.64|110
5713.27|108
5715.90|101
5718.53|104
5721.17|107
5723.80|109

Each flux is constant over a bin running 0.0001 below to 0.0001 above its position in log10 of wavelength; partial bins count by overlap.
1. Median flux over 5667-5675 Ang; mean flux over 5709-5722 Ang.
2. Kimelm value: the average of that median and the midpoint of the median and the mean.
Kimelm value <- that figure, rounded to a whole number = 104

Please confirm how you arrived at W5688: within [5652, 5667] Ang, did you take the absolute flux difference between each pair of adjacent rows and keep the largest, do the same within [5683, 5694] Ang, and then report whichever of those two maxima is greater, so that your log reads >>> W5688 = 9.0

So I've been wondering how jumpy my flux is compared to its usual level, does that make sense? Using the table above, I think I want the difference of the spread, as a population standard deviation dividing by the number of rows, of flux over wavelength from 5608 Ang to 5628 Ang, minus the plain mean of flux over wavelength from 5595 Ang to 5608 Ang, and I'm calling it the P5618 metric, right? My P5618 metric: -110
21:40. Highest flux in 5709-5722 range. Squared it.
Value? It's 12100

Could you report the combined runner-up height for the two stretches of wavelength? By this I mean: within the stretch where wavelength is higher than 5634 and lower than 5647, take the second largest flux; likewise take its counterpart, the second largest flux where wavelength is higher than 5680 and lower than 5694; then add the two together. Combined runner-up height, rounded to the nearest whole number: 217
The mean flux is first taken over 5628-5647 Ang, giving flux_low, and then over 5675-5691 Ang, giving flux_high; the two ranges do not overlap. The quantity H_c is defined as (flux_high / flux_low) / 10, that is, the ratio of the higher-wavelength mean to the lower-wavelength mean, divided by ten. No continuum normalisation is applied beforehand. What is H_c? 0.112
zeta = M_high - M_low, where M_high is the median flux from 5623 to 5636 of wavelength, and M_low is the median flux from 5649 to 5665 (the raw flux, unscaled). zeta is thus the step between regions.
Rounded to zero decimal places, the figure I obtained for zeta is 3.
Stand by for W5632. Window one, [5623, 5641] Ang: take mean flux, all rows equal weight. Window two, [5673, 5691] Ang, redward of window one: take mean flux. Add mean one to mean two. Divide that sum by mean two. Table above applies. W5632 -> 1.93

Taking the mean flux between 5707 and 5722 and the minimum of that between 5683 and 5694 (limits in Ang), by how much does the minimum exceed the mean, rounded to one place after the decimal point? 1.2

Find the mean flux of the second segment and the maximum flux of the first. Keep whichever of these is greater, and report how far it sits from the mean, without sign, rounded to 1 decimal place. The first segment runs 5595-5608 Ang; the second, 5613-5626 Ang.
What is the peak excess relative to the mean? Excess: 7.8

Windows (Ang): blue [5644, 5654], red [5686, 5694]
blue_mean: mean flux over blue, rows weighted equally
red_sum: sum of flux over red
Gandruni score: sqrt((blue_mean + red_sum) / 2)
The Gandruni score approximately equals 14.9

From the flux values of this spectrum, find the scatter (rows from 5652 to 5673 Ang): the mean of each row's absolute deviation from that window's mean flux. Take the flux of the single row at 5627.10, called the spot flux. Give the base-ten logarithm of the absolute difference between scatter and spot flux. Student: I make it 2.03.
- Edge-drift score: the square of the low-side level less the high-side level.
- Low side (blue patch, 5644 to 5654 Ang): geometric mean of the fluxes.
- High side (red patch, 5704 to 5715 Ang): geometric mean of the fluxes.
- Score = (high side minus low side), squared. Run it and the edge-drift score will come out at 36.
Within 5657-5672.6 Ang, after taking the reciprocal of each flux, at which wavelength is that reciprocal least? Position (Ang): 5660.89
